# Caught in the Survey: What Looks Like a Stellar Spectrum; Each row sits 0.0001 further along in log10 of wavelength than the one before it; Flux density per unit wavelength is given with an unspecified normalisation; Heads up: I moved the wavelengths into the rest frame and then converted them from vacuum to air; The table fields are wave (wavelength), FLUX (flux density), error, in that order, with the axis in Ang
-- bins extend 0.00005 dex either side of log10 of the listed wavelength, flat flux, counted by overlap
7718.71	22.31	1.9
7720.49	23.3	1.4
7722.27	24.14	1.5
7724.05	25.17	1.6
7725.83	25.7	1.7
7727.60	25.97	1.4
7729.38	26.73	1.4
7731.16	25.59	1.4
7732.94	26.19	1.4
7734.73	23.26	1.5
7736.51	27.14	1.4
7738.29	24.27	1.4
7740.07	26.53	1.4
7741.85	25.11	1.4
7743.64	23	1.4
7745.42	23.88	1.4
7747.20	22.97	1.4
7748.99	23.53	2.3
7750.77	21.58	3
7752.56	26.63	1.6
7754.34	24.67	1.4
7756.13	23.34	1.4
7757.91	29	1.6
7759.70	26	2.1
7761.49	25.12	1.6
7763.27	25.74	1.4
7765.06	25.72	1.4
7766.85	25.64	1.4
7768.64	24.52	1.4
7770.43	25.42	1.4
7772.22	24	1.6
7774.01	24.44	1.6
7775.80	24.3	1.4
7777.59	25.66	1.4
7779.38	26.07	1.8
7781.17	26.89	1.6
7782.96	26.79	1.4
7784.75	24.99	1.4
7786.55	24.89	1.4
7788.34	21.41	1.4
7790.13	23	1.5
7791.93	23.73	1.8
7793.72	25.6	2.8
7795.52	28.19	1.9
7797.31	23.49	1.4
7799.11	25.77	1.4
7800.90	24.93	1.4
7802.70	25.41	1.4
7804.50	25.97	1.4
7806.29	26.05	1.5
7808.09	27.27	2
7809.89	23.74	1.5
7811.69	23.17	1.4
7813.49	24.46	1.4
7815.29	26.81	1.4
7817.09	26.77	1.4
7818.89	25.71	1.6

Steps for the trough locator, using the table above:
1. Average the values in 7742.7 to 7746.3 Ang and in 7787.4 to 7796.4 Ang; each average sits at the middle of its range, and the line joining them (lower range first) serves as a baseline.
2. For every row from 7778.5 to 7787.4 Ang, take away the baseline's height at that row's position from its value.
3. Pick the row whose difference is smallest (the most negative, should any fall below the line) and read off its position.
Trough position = 7786.55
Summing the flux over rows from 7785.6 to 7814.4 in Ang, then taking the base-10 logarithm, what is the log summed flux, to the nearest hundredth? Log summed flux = 2.60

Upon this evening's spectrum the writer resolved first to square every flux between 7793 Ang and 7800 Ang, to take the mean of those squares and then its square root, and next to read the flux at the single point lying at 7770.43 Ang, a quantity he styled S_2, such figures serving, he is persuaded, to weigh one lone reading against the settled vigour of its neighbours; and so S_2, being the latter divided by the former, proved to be 0.98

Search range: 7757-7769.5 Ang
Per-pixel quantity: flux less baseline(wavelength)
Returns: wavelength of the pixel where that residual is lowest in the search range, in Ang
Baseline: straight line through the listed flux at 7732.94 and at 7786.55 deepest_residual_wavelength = 7768.64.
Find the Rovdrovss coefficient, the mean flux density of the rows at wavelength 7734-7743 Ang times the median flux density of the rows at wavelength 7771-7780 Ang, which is 617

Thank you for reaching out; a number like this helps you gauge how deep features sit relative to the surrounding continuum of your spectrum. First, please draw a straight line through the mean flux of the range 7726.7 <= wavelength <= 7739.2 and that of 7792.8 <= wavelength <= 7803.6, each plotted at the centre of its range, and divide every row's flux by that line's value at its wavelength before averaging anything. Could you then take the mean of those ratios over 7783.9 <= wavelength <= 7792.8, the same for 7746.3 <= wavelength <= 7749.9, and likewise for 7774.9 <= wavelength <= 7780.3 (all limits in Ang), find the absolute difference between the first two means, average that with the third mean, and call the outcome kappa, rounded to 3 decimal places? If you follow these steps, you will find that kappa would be 0.503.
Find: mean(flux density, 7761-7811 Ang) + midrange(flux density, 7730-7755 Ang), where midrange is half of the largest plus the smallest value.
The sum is 49.5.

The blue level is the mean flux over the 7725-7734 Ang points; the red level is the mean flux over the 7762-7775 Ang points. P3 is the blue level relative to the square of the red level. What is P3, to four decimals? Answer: 0.0414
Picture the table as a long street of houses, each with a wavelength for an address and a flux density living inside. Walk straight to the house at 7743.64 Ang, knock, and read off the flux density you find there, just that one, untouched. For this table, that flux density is 23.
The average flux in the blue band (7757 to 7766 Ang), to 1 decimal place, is 26.3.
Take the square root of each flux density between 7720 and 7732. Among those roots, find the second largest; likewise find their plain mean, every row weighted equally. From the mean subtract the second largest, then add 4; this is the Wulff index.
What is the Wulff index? 3.93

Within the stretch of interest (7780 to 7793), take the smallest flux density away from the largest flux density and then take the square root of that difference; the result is 2.3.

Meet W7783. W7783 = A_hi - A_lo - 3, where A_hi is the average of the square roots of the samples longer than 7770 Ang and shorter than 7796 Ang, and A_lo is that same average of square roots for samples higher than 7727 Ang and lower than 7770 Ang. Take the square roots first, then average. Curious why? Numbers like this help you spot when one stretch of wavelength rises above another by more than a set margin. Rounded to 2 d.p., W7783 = -3.01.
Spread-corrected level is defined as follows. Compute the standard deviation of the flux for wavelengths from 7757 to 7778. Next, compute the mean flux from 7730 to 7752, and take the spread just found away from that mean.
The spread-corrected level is 23.2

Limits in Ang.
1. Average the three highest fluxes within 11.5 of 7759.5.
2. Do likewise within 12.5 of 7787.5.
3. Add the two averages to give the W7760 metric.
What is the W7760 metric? 54.5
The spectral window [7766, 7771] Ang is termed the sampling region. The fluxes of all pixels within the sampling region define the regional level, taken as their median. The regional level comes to 25.4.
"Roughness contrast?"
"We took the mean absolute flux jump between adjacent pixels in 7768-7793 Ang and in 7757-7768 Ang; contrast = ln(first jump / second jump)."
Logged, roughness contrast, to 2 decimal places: 0.11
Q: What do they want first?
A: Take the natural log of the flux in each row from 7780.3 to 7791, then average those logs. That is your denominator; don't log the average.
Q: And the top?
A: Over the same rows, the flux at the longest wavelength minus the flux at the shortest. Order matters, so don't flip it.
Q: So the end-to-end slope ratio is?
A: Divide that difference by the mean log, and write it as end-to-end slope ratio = -1.2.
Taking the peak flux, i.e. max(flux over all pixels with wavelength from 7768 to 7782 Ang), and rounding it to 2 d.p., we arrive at 26.89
